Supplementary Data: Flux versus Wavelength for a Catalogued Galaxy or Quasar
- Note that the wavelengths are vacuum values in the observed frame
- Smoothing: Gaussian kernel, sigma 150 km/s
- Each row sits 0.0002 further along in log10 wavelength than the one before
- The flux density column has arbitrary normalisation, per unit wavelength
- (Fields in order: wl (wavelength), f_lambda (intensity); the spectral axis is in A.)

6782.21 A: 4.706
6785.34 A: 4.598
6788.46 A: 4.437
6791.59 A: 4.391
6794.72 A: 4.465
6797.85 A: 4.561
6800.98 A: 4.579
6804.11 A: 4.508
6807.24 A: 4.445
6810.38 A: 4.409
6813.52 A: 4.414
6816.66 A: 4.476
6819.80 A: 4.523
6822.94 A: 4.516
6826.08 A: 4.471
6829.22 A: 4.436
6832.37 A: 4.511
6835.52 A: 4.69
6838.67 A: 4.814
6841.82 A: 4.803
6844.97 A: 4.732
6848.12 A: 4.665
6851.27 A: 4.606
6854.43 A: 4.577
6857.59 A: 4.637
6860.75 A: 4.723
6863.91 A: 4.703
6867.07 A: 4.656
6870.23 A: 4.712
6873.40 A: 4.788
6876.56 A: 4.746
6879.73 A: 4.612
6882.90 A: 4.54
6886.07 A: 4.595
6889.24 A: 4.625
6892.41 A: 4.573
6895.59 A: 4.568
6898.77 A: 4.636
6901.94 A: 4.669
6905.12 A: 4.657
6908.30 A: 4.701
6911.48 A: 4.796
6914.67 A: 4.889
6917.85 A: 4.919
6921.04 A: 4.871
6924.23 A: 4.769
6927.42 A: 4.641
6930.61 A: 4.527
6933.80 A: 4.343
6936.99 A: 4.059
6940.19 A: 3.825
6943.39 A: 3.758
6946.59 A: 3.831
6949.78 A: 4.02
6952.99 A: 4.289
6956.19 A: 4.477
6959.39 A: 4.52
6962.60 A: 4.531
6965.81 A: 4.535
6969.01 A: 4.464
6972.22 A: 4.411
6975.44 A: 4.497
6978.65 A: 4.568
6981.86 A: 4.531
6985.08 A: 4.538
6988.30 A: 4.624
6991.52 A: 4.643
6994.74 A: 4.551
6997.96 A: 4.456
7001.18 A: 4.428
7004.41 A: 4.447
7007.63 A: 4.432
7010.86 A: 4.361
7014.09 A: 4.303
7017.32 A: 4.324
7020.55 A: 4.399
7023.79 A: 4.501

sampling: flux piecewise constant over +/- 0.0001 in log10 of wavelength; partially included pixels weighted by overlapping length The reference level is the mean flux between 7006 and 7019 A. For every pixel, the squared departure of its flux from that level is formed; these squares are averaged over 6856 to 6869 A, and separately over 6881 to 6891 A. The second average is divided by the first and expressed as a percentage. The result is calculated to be 51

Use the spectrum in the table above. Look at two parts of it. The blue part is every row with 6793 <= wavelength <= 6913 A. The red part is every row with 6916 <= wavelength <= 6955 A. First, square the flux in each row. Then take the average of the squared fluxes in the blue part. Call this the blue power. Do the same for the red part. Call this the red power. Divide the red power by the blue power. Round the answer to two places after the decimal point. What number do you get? 0.89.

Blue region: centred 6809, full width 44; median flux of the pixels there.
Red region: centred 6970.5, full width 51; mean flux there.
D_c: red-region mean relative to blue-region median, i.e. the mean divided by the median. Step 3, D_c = 0.99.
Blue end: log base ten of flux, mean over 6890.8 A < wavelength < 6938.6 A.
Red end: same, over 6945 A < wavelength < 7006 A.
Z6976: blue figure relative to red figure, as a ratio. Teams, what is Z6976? 1.03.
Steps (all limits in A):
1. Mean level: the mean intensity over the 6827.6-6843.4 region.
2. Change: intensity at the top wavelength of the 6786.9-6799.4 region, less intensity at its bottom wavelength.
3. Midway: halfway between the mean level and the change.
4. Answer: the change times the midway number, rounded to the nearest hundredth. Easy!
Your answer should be 0.30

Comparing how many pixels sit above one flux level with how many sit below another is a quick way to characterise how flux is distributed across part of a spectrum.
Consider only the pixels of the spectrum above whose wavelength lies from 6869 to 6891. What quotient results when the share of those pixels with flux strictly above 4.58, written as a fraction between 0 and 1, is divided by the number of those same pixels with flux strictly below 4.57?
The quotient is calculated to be 0.86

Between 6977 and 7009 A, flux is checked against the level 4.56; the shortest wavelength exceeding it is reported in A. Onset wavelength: 6978.65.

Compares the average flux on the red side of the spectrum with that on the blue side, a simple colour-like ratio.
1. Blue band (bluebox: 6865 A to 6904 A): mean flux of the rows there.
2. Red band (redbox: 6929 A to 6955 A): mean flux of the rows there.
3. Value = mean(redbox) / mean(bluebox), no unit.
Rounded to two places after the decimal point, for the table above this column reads 0.88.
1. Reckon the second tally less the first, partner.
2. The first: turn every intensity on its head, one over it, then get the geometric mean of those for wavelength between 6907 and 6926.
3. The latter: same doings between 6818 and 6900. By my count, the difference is 0.009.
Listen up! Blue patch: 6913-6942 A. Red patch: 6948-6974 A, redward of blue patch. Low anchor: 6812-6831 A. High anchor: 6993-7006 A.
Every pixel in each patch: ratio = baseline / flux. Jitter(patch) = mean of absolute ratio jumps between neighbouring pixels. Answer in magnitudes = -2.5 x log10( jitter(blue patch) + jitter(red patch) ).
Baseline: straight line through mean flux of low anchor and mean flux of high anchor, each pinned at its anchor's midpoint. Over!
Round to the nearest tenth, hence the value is 3.1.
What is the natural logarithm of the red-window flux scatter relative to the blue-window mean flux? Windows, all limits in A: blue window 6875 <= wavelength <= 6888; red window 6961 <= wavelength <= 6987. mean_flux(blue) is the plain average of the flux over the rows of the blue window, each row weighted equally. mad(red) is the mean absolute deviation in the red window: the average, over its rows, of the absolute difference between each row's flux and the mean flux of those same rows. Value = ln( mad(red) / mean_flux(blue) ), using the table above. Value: -4.8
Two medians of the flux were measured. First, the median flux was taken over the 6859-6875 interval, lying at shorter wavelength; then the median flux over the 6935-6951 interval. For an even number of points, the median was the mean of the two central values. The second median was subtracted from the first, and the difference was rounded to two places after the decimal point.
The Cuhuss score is 0.88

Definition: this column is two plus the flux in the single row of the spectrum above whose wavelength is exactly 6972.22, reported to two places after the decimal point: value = 6.41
